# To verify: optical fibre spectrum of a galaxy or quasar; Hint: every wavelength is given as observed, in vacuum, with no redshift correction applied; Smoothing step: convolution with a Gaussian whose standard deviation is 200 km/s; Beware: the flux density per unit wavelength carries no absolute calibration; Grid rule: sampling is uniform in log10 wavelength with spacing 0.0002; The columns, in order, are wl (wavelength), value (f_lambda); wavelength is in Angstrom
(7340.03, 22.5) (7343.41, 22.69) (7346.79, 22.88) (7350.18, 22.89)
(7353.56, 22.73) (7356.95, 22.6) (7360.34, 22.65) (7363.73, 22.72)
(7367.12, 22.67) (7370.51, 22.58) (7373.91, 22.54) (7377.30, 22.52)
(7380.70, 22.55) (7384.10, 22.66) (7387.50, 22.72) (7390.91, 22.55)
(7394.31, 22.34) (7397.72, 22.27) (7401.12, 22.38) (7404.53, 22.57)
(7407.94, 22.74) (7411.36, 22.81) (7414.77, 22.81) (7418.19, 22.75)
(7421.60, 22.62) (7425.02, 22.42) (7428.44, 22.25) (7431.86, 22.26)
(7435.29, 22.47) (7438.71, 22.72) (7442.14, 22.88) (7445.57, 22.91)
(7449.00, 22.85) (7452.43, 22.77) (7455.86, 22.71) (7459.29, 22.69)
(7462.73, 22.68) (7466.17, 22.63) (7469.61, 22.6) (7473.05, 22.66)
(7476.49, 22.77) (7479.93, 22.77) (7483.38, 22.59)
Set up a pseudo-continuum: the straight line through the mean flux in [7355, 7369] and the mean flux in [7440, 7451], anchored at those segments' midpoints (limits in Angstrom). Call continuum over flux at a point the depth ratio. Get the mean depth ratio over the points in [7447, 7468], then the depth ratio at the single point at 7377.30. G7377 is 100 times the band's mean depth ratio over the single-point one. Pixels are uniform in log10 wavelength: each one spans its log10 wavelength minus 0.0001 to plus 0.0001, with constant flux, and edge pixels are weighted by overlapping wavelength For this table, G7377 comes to 100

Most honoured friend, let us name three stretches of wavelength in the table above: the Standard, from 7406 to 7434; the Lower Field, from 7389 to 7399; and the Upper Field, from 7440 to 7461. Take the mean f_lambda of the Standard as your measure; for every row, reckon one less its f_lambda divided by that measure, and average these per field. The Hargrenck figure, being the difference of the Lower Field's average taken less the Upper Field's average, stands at 0.018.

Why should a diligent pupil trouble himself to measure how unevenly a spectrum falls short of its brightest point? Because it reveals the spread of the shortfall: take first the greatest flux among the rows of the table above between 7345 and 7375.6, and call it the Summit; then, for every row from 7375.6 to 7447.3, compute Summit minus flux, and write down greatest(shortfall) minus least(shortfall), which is 0.66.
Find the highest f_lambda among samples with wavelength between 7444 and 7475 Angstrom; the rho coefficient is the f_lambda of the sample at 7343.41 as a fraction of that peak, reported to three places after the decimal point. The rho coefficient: 0.990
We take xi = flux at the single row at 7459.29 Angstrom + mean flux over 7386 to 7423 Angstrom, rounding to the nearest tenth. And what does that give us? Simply 45.3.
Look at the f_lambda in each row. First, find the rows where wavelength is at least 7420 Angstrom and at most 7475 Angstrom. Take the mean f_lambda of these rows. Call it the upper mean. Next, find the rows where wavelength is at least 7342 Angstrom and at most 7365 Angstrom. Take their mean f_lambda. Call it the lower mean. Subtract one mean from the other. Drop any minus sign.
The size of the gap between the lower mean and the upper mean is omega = 0.105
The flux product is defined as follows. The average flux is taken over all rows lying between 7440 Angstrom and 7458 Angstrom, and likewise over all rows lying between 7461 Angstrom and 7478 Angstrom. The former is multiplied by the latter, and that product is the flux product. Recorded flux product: 517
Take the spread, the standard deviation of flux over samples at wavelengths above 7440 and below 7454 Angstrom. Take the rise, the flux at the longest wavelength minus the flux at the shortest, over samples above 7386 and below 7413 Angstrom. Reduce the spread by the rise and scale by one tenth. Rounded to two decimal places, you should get 0.00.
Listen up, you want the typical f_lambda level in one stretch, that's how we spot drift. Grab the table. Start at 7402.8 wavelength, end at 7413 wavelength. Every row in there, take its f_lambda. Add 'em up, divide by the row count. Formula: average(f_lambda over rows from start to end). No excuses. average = 22.7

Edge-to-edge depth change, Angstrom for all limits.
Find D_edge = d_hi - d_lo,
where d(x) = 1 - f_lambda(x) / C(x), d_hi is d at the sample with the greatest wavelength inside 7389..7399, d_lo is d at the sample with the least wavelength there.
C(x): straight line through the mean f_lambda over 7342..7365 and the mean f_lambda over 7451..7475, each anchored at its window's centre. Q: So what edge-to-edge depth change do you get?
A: 0.0122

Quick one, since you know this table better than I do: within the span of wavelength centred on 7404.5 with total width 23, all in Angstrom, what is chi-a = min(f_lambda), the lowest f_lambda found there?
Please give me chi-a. 22.27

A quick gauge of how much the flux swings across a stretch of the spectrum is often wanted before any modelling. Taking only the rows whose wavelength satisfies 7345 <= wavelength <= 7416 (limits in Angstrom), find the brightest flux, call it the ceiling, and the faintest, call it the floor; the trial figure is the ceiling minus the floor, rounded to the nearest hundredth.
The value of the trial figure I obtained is 0.62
